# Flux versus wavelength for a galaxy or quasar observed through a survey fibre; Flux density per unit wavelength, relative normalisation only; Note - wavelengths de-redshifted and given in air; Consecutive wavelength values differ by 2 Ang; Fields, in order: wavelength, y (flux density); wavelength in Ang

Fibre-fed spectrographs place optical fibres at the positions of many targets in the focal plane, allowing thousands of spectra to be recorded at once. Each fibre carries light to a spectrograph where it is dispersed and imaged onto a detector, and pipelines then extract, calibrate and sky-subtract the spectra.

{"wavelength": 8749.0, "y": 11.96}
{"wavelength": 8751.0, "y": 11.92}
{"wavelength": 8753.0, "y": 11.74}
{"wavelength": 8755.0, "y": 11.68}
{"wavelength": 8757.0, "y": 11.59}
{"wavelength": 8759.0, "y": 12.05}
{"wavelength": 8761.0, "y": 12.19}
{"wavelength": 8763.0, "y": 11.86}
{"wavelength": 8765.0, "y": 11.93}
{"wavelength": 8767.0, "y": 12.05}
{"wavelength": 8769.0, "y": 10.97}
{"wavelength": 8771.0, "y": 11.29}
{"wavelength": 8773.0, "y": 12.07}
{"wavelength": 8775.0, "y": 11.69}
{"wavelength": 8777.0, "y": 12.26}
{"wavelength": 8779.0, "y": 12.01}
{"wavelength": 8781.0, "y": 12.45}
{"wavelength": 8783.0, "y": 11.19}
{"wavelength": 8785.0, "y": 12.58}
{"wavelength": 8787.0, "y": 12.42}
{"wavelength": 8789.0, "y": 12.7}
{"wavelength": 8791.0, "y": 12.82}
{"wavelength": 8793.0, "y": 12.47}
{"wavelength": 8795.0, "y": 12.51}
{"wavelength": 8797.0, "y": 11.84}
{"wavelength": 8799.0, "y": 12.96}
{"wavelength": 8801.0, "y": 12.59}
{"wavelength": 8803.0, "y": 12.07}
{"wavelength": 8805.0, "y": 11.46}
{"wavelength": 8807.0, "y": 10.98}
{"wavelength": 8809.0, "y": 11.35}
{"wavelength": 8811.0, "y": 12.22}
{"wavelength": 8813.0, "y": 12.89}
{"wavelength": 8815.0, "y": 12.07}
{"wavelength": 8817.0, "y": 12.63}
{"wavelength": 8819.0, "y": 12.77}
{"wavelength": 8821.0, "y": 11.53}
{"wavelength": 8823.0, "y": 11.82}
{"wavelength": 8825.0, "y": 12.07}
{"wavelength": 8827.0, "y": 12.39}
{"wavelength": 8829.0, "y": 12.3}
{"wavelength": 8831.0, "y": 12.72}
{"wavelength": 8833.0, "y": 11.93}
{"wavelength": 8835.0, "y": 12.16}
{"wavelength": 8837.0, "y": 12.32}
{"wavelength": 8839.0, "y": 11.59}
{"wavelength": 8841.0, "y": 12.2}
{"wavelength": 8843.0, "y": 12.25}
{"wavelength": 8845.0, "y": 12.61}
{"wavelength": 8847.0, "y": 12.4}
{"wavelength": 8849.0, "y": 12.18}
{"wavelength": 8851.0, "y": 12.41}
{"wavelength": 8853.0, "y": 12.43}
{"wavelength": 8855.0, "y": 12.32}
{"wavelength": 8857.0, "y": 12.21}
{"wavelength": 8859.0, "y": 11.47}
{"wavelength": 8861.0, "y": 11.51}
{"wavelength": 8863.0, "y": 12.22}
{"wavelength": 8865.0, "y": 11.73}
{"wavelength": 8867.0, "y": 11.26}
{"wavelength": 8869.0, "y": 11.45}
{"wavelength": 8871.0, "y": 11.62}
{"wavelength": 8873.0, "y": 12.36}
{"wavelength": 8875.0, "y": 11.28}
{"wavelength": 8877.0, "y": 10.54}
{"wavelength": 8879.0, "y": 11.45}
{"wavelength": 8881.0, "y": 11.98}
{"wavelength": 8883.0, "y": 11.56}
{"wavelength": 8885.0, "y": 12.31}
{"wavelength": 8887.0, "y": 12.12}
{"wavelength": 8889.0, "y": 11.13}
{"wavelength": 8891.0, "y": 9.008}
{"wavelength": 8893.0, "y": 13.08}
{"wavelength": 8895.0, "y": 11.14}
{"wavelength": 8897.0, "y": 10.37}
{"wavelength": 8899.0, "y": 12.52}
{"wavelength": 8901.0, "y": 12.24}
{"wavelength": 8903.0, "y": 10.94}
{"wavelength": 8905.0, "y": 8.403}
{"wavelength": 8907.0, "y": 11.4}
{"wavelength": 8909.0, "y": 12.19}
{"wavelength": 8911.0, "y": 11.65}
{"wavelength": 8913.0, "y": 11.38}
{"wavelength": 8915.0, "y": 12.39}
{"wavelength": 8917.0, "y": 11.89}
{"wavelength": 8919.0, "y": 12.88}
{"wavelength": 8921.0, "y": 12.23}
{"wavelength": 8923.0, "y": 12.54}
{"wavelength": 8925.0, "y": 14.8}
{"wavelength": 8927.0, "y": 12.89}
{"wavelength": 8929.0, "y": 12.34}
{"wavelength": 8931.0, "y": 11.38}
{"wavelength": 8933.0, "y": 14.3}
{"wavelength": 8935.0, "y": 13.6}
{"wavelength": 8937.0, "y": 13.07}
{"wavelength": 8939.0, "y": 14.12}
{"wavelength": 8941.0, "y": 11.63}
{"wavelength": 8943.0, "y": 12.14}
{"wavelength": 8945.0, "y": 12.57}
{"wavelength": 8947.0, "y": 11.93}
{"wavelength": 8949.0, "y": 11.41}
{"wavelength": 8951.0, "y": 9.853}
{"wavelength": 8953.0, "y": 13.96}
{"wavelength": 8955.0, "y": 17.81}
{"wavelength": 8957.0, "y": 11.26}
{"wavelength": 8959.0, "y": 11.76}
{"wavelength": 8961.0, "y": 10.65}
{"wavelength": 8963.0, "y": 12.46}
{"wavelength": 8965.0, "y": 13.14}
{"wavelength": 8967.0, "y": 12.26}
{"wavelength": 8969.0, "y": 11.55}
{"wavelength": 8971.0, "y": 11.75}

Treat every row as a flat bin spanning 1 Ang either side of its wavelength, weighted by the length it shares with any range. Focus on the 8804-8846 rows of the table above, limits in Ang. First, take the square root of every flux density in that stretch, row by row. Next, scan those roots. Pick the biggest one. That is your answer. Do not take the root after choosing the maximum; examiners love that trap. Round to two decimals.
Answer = 3.59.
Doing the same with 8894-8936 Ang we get 3.85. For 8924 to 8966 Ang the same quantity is 4.22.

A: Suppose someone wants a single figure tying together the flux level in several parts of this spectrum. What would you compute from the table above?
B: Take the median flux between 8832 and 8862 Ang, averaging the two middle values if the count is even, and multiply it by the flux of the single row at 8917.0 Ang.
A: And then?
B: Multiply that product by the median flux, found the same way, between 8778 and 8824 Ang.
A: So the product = 1803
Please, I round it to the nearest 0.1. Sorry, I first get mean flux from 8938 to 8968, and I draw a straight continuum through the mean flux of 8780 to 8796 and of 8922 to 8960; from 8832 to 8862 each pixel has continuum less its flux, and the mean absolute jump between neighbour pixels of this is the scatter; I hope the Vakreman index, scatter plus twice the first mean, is 25.2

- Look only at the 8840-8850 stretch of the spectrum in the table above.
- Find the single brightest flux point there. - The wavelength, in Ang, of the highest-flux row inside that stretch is 8845.0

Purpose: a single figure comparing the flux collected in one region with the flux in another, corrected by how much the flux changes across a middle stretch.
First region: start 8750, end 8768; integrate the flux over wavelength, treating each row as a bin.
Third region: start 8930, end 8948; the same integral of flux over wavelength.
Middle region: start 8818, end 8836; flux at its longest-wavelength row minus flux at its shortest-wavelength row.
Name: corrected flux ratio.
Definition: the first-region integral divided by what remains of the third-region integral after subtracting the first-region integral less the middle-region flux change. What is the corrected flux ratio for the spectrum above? 14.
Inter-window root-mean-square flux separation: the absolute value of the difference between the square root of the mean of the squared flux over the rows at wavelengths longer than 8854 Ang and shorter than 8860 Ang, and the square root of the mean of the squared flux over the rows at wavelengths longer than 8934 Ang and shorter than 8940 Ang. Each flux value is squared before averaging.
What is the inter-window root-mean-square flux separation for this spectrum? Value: 1.6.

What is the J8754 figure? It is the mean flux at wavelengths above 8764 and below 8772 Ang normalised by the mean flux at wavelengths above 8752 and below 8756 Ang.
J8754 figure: 0.99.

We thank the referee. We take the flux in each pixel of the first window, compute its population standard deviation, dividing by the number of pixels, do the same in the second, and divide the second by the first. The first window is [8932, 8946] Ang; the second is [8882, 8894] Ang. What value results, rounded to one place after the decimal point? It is 1.4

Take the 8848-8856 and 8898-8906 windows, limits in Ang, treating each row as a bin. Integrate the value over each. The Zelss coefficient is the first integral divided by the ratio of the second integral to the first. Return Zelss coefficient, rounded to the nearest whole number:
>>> 110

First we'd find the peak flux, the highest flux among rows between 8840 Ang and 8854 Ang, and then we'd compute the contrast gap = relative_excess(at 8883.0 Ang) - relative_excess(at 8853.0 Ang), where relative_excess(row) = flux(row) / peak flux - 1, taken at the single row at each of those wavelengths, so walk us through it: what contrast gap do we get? -0.07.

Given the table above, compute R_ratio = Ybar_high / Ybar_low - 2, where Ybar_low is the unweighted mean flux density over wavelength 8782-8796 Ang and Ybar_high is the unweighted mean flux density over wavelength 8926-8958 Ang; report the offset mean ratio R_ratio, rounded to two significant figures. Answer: -0.97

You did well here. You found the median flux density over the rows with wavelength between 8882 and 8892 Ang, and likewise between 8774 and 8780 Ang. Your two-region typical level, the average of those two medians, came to 11.8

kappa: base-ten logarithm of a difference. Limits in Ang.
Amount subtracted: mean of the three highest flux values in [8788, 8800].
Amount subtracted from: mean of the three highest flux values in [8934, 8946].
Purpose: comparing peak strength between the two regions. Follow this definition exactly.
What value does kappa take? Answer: -0.1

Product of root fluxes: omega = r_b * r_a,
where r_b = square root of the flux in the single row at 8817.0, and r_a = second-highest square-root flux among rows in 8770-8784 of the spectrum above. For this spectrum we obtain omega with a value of 12.4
